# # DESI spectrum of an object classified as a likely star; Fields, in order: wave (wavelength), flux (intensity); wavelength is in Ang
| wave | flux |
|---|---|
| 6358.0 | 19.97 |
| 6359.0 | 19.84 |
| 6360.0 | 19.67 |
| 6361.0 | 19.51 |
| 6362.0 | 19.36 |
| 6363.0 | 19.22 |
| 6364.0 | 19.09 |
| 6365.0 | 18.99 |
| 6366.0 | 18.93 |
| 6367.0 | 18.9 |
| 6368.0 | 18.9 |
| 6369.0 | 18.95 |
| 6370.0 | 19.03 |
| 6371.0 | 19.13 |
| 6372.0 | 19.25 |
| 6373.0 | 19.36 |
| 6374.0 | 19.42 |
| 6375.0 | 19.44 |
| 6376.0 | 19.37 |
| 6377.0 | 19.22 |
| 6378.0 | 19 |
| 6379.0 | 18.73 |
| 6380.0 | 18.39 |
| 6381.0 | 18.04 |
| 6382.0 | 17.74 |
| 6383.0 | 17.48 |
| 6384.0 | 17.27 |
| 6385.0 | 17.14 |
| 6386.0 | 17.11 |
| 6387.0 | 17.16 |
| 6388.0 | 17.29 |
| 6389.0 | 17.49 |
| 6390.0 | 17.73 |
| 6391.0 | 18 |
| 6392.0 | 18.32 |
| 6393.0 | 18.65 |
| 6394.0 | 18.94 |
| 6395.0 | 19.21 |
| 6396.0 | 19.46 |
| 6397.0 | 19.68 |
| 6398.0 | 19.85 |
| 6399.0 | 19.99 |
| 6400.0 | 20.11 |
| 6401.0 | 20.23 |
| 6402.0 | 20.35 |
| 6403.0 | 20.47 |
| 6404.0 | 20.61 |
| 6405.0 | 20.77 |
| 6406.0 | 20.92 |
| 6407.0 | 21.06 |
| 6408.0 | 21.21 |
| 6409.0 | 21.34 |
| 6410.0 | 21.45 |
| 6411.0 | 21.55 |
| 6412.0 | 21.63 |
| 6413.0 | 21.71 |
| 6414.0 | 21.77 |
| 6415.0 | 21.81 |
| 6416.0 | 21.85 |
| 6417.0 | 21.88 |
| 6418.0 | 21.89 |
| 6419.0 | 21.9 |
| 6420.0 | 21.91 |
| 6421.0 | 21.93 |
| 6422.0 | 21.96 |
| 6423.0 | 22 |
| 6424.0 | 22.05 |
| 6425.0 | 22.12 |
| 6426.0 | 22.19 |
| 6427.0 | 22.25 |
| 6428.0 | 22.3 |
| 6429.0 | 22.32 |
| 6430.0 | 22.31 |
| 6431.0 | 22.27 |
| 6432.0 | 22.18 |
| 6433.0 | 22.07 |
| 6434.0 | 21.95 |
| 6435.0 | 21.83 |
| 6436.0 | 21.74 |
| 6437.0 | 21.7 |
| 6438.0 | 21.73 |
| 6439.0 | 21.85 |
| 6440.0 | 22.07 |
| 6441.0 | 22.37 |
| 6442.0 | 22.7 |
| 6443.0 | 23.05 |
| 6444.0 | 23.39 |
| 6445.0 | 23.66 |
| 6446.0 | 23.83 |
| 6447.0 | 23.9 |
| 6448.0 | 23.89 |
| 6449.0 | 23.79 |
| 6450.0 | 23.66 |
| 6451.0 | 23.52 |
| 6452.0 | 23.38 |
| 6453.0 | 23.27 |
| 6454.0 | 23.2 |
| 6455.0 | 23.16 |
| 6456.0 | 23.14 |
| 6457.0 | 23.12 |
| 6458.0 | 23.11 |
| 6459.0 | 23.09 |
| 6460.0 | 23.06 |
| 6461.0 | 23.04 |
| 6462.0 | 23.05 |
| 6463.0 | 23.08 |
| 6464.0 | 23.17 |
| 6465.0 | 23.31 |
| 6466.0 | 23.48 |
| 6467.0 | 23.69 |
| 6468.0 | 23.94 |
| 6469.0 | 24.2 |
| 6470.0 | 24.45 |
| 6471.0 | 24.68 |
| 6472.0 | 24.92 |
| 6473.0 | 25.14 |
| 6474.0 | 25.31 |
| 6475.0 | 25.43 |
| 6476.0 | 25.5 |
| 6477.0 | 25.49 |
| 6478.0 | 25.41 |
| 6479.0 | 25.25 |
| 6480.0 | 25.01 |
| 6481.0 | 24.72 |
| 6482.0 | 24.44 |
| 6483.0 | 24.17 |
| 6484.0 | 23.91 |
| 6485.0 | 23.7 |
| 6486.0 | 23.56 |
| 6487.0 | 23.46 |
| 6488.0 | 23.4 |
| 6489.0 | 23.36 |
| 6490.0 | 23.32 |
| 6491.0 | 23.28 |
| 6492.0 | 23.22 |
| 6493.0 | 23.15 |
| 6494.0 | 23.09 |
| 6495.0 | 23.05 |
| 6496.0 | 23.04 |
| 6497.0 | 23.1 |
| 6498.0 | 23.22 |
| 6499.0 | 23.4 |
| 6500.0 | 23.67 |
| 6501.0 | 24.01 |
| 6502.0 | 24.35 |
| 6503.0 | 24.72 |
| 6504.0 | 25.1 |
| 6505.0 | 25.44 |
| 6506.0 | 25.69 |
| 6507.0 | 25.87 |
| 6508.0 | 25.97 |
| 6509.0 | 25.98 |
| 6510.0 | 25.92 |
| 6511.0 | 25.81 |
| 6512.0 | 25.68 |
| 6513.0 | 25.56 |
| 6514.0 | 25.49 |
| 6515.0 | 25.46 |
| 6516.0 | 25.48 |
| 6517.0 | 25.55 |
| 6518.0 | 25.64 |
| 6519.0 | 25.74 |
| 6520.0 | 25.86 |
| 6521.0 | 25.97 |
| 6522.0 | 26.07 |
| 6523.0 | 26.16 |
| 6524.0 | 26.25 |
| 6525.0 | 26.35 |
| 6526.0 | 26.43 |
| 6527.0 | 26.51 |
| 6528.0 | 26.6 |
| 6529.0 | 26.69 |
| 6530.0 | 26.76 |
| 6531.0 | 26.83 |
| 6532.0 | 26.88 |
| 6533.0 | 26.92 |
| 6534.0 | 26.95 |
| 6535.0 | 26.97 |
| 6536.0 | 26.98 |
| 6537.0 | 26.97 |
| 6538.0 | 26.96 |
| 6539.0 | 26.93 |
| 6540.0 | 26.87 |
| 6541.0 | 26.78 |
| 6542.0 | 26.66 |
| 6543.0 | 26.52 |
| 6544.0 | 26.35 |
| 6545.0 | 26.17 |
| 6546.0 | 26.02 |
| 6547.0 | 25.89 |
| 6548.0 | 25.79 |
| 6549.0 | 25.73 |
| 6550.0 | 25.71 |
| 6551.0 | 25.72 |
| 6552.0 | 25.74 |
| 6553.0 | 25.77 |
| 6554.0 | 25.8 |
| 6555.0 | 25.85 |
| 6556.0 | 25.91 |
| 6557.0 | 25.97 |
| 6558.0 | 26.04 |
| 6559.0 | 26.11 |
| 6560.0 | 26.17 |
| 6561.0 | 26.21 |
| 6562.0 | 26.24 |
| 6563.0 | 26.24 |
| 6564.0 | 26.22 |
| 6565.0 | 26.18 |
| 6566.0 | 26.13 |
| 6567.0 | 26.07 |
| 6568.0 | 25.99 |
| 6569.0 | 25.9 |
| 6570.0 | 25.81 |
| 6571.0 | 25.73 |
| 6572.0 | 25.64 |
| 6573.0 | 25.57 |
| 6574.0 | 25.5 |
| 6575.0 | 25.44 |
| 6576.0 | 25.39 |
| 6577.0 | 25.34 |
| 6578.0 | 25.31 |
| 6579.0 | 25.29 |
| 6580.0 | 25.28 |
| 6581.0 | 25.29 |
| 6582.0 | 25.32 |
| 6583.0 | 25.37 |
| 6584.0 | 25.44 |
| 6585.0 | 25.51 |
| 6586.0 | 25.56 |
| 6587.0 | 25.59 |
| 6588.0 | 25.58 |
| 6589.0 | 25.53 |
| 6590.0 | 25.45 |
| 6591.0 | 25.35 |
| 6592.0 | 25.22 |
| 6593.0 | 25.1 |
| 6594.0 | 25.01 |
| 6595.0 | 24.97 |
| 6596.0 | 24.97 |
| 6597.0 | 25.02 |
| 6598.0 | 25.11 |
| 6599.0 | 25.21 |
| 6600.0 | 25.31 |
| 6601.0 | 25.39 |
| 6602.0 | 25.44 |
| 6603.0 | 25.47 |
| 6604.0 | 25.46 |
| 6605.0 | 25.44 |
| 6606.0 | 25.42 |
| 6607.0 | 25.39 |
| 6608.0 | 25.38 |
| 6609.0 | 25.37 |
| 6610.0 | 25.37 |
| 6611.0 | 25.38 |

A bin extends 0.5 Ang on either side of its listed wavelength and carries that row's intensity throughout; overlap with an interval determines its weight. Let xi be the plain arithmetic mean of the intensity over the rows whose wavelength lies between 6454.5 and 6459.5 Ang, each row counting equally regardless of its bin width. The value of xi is 23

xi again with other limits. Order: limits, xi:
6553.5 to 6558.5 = 26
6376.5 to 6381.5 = 19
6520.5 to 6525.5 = 26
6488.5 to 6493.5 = 23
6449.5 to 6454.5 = 23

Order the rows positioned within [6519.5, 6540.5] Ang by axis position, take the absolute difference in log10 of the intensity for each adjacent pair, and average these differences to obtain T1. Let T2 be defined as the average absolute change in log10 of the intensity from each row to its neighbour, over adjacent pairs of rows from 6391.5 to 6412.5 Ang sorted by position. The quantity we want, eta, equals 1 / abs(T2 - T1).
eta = 385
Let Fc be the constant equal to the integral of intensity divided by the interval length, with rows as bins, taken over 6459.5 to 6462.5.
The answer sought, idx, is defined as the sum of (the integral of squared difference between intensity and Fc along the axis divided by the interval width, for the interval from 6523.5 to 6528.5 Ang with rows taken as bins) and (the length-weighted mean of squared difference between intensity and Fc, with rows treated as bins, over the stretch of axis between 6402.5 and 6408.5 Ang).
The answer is 16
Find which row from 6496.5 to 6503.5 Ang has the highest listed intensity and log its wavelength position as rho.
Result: 6503.0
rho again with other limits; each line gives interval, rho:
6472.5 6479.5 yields 6476.0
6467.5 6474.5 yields 6474.0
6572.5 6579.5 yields 6573.0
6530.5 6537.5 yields 6536.0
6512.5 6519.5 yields 6519.0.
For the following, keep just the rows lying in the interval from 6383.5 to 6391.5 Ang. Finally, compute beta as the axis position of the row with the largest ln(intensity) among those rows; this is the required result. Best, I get 6391.0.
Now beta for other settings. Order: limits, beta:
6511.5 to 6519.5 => 6519.0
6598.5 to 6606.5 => 6603.0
